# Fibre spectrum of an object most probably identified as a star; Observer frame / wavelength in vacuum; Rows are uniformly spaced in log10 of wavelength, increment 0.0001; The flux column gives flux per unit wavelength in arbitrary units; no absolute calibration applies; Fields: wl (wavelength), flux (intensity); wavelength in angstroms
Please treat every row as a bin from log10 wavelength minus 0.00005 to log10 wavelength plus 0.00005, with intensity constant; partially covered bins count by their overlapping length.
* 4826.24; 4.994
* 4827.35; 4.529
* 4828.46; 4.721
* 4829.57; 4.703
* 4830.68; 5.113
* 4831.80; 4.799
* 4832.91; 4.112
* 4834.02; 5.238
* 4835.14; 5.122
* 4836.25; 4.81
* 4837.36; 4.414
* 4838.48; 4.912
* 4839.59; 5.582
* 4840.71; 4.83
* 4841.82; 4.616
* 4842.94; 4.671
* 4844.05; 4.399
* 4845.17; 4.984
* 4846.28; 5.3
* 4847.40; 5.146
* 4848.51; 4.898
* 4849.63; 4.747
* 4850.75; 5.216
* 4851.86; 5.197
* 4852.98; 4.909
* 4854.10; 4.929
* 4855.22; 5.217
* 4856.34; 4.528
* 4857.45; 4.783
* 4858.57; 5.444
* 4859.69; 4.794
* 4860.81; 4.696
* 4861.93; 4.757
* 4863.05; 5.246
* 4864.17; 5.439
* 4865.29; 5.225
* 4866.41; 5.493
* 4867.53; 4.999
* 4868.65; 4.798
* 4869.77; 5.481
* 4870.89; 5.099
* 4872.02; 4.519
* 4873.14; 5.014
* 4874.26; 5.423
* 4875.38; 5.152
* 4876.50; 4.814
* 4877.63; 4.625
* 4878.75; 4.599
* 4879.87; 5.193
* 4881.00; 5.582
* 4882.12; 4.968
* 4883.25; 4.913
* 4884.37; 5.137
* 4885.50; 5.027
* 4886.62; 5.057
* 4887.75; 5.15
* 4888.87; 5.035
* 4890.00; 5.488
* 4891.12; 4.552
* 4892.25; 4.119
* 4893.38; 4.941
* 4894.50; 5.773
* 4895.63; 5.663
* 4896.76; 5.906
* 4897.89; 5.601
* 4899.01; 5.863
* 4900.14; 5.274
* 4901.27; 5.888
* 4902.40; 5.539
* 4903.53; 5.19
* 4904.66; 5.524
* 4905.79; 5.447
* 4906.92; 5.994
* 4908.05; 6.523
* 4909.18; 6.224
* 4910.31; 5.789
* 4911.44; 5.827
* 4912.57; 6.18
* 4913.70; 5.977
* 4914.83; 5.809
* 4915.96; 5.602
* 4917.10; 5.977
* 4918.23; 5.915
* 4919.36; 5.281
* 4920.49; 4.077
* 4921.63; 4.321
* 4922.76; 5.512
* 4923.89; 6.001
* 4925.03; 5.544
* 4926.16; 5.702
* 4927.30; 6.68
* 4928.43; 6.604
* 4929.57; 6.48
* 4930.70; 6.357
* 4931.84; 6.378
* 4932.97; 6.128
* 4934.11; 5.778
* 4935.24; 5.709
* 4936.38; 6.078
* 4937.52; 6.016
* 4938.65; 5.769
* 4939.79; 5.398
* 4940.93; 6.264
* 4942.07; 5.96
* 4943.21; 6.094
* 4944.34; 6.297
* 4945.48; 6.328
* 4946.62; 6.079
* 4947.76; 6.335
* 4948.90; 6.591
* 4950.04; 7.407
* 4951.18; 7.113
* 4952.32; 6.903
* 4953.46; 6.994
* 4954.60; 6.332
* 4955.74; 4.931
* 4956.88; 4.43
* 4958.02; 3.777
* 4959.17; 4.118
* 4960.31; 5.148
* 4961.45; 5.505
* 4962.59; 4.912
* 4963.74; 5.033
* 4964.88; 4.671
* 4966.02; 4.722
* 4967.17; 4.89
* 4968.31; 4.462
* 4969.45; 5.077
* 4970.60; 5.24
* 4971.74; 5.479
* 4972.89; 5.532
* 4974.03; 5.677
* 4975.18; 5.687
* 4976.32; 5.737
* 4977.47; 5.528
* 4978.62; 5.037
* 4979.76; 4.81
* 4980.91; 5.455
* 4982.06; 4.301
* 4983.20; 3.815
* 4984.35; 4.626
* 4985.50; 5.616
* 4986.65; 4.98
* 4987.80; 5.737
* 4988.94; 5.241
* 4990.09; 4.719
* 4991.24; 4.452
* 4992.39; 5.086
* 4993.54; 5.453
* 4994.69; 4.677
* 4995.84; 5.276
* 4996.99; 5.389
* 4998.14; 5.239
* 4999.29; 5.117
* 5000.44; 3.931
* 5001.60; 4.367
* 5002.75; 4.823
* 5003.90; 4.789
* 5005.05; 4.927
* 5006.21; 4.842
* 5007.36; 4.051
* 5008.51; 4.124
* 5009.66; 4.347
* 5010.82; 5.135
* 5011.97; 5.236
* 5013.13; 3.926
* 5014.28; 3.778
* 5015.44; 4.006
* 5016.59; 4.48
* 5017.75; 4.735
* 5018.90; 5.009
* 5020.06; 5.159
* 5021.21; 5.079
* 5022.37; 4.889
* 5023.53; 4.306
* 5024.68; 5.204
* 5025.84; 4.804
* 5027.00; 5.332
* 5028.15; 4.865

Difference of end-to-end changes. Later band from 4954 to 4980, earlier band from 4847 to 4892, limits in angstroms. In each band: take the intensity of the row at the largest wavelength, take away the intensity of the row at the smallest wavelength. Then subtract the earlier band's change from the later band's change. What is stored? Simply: -0.9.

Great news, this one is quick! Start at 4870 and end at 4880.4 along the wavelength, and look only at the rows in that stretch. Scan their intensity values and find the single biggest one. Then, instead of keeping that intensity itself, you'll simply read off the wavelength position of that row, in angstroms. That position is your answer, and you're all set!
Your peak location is 4874.26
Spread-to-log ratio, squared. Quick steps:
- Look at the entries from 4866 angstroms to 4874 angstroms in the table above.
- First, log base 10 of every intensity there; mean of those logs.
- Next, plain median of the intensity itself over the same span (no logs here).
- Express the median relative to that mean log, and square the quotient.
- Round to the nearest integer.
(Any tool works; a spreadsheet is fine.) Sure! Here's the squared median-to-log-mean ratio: 51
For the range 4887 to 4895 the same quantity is 52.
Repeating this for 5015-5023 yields 52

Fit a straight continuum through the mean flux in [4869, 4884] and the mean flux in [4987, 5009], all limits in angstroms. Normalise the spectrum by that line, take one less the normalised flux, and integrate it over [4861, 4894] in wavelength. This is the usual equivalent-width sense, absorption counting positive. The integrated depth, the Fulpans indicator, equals 0.0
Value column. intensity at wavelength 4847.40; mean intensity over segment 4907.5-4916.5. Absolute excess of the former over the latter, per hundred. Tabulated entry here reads 0.0085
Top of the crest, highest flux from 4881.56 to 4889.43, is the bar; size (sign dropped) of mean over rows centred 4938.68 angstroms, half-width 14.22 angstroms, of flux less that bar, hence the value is 1.09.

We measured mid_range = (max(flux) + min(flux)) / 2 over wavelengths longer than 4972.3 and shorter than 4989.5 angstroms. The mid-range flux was 4.8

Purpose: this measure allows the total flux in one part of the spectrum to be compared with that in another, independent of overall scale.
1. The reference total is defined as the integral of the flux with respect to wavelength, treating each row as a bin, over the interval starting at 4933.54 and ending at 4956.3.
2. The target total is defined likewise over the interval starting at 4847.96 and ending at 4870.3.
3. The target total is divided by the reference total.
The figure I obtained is 0.80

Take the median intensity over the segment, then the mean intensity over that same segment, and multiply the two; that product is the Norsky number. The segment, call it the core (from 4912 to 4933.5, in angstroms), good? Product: 35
